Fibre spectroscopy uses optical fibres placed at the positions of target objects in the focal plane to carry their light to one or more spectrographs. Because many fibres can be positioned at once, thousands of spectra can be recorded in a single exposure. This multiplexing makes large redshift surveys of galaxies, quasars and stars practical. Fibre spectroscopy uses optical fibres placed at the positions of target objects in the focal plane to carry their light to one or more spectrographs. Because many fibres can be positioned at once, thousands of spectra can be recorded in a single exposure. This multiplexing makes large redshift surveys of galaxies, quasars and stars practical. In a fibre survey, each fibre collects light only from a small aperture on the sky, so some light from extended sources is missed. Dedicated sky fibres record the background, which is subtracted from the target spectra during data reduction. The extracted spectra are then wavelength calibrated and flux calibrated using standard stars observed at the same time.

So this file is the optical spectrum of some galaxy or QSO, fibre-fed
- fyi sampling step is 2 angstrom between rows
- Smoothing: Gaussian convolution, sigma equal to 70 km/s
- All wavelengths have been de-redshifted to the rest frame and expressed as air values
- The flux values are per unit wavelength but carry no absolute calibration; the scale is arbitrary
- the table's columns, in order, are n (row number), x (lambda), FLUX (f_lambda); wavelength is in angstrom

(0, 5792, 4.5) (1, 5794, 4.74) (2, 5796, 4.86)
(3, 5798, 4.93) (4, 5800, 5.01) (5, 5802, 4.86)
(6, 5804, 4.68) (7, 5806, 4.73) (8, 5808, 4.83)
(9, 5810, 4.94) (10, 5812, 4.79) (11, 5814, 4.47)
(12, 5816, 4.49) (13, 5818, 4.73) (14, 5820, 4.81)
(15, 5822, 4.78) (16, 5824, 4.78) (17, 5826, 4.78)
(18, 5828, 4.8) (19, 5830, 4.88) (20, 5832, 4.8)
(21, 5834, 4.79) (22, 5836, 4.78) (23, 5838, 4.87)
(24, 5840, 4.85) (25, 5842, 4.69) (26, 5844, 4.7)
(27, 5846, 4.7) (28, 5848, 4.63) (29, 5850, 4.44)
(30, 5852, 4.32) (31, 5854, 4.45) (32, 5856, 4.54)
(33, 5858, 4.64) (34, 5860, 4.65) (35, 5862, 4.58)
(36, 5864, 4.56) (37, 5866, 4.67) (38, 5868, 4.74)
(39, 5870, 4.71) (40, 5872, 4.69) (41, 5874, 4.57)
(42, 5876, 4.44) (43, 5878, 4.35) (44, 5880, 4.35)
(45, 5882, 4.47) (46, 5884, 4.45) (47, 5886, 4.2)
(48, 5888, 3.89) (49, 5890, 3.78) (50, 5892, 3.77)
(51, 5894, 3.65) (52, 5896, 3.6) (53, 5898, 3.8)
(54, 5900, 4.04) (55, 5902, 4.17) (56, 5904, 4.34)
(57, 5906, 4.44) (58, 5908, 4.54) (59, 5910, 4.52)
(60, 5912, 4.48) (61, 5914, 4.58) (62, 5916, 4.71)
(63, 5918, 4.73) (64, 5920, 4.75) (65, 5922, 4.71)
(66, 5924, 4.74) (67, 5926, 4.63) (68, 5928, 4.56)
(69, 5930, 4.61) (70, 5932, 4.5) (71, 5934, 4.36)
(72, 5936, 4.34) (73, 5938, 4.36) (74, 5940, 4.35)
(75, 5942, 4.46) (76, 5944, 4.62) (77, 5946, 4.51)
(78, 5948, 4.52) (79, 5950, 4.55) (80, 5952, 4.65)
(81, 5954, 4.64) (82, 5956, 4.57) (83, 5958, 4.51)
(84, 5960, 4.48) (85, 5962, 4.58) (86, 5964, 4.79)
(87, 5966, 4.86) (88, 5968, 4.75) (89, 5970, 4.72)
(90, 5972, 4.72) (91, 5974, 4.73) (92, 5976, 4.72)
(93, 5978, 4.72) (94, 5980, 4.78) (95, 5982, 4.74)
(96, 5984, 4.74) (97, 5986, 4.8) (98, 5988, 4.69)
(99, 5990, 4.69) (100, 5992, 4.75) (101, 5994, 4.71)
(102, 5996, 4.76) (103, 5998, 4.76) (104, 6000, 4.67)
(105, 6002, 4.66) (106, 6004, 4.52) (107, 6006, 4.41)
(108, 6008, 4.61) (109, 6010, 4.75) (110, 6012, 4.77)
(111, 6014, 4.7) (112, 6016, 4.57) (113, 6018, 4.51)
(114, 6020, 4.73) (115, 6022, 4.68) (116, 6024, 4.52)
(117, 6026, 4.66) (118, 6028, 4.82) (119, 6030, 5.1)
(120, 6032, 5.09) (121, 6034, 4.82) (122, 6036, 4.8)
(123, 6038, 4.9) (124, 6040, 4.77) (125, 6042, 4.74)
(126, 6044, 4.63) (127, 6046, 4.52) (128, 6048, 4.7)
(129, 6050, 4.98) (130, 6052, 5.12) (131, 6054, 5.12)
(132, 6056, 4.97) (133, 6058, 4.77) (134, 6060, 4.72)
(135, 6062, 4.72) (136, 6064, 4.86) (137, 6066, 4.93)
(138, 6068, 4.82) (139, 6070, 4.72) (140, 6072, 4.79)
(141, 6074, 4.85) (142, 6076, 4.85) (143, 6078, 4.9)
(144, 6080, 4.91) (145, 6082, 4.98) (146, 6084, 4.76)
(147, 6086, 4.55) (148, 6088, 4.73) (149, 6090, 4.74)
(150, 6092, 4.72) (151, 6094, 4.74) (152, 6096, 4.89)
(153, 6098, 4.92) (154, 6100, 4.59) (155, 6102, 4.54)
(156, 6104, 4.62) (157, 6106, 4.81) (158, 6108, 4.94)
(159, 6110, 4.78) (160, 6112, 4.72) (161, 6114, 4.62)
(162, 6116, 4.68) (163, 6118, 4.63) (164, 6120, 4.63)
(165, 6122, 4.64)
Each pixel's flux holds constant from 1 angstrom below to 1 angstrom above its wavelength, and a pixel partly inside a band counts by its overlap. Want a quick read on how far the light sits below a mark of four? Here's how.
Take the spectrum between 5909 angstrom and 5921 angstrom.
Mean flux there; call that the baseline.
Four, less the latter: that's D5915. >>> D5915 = -0.63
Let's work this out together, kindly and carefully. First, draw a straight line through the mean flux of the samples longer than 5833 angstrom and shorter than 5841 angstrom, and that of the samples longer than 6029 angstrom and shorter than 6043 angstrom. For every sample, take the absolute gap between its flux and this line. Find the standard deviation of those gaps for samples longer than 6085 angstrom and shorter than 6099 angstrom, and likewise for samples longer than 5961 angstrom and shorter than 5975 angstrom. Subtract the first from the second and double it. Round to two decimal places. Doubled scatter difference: -0.06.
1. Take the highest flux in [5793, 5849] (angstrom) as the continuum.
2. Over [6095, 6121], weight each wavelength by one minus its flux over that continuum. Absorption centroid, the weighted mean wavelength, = 6109.2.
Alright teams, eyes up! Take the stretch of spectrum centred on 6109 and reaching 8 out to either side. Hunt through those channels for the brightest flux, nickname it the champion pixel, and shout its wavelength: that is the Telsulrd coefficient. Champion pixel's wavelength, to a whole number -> 6108 angstrom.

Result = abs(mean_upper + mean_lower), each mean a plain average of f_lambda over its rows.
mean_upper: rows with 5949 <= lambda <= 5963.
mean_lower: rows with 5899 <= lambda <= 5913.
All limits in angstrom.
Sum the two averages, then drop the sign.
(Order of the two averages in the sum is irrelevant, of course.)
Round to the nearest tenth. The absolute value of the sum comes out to 8.9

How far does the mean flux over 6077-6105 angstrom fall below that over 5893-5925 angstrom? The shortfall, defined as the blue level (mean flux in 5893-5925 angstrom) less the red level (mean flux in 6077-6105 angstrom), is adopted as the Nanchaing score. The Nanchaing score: -0.39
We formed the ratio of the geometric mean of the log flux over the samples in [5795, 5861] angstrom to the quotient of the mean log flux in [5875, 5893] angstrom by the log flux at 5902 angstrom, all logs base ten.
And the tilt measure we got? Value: 0.673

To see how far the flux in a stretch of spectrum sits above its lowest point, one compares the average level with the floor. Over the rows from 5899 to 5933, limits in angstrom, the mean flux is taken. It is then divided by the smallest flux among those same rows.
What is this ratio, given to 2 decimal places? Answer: 1.12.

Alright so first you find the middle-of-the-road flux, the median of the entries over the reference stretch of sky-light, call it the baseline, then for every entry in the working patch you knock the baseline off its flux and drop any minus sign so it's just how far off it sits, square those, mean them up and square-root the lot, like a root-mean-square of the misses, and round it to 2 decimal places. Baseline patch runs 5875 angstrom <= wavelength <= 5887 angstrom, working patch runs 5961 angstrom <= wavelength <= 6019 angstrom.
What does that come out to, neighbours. 0.32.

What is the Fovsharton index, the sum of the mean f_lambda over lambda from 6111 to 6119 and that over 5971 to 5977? 9.39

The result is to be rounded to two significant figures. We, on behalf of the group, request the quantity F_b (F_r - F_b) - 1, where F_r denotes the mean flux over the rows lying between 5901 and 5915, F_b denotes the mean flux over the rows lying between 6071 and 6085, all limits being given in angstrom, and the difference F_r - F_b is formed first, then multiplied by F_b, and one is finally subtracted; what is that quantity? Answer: -3.1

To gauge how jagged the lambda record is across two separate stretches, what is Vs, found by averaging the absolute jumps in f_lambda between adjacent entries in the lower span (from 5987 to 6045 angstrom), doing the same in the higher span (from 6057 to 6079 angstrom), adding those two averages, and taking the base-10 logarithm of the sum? -0.78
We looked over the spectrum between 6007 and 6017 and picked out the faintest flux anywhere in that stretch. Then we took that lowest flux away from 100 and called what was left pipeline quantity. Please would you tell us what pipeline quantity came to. 95.4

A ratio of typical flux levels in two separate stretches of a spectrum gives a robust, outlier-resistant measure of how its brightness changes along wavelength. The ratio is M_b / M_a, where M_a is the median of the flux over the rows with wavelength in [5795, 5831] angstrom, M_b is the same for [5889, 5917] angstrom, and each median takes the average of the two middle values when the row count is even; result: 0.89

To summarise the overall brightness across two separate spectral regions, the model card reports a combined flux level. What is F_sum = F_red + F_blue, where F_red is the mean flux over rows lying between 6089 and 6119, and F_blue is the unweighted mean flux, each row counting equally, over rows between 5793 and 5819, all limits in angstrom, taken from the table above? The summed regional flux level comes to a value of 9.50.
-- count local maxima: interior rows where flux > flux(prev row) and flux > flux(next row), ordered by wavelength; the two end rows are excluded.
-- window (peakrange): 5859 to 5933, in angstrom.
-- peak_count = 6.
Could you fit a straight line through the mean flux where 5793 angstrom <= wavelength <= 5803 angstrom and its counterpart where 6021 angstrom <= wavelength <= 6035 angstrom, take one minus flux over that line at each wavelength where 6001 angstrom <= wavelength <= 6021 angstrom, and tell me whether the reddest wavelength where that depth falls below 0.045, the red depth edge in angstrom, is 6020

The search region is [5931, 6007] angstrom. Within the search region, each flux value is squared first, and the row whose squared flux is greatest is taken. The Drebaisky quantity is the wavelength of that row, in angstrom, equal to 5966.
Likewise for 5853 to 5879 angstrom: 5868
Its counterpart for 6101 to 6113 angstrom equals 6108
